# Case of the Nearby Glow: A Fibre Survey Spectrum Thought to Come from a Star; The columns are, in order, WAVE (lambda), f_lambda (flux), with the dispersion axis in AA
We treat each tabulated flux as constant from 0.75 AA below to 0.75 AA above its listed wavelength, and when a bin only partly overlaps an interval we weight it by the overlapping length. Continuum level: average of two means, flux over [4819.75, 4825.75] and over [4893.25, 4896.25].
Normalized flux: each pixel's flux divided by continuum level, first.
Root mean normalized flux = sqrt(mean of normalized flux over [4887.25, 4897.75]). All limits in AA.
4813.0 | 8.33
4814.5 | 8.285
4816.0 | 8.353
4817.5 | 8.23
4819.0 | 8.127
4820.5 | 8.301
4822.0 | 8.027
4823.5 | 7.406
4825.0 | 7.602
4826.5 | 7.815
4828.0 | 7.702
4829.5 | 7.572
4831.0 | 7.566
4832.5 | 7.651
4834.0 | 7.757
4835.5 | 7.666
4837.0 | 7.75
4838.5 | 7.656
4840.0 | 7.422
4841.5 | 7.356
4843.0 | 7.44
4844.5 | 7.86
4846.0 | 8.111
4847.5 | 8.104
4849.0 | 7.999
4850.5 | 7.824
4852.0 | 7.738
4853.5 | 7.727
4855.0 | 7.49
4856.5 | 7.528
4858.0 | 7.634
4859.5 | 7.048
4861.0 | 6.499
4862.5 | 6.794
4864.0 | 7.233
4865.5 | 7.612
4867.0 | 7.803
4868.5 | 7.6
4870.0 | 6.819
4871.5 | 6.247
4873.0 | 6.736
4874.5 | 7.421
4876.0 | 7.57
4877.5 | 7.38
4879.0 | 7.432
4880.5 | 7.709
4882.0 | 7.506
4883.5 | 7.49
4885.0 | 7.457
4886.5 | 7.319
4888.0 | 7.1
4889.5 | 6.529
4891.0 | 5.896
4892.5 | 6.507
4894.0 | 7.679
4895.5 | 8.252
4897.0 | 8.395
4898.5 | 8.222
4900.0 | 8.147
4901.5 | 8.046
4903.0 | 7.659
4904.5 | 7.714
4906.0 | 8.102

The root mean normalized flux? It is 0.954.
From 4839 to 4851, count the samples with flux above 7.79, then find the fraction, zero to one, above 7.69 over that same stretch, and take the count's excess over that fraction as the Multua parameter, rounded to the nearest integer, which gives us 4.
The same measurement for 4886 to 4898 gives 2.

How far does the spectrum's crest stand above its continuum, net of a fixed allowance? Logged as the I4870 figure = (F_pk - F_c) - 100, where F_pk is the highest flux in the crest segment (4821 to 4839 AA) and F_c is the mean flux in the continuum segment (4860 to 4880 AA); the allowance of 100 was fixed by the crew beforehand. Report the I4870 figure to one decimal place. -99.1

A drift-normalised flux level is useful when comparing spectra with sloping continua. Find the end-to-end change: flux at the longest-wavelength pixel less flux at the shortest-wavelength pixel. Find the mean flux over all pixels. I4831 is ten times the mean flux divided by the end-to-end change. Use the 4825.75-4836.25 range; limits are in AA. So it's -515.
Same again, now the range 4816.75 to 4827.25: -191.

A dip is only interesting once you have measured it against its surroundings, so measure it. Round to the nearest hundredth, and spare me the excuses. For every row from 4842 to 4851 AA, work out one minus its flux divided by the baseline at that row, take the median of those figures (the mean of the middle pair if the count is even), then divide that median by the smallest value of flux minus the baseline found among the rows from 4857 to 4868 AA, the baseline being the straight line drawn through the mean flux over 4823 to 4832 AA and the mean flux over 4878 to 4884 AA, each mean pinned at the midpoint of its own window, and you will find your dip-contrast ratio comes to 0.04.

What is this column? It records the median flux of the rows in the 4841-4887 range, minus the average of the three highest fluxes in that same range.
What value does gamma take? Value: -0.6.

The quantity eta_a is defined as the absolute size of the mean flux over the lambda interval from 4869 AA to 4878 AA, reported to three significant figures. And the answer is 7.03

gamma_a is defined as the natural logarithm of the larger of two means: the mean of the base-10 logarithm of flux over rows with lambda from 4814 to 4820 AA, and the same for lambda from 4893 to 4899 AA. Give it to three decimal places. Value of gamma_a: -0.087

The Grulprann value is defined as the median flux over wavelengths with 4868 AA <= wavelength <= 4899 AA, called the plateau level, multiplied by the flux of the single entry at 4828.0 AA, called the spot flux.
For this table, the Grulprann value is 57.2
